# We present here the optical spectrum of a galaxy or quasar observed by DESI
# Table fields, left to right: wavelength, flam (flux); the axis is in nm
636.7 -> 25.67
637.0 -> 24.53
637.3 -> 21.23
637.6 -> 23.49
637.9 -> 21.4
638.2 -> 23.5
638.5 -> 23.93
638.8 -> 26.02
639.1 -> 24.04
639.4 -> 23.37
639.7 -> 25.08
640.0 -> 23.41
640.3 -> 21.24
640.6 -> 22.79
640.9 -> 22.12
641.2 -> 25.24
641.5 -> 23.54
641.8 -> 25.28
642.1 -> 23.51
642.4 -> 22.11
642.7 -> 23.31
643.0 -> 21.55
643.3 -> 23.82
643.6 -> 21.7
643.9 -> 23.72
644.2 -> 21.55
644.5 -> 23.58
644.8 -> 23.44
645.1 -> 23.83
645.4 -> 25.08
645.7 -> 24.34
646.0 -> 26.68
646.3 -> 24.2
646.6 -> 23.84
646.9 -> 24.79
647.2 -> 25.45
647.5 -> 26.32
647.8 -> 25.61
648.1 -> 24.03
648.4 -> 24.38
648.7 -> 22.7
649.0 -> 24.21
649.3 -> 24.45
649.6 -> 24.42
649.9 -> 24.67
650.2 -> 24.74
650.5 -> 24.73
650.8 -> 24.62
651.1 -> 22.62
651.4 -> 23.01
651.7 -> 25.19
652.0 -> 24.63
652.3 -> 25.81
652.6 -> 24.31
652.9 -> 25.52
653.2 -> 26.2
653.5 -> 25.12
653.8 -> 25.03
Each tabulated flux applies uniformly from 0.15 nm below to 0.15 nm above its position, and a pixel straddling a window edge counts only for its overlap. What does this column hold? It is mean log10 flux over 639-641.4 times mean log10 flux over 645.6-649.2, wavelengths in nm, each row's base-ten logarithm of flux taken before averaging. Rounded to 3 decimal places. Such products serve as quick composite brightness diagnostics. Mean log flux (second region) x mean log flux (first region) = 1.906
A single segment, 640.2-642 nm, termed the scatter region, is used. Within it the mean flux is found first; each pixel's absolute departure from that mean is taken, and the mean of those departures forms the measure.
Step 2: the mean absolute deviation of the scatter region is 1.32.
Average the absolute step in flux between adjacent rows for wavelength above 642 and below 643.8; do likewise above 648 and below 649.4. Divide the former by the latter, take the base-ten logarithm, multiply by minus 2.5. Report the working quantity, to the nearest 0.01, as -0.67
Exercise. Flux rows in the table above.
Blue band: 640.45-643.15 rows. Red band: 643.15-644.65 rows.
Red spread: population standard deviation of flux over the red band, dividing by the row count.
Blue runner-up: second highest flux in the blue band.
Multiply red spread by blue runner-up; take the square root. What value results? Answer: 5.08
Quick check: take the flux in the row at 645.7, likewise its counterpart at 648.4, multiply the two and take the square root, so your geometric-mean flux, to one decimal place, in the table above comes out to 24.4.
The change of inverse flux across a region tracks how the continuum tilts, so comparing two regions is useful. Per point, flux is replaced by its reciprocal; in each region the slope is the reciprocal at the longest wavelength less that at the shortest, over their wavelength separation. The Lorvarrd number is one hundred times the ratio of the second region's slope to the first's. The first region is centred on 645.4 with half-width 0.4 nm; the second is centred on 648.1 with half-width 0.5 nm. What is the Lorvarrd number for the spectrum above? -224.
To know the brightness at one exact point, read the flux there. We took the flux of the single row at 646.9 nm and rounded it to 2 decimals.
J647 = 24.79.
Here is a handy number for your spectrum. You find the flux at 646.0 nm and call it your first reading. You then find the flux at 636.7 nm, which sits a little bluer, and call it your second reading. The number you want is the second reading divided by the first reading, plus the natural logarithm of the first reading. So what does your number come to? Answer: 4.25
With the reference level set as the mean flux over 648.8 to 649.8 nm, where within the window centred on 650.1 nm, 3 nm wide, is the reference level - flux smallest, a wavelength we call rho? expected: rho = 650.2 nm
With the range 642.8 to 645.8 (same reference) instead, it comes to 645.4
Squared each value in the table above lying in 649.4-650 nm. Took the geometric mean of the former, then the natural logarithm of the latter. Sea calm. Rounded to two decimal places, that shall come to 6.40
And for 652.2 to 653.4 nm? 6.47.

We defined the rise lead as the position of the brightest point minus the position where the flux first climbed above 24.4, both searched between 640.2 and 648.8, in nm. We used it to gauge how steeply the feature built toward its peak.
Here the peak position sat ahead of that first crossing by 4.80 nm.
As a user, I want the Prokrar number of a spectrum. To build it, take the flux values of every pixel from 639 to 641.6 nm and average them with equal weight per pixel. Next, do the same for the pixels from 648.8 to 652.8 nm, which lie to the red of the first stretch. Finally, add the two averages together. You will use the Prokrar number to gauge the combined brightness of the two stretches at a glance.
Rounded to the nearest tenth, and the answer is 47.8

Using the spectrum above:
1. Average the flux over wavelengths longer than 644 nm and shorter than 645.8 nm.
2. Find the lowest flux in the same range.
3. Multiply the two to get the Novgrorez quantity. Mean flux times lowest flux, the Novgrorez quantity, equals 509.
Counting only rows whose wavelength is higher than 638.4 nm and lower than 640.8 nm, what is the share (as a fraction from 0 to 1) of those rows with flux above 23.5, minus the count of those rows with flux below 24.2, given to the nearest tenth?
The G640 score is -5.5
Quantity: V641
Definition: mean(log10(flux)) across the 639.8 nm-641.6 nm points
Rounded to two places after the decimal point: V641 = 1.36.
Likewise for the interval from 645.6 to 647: 1.39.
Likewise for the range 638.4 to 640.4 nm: 1.38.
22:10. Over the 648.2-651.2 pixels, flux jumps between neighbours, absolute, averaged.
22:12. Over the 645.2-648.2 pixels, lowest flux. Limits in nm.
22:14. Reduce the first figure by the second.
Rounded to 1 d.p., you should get -23.2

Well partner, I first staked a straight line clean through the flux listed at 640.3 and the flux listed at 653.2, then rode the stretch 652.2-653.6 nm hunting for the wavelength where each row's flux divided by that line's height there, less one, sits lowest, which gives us 652.6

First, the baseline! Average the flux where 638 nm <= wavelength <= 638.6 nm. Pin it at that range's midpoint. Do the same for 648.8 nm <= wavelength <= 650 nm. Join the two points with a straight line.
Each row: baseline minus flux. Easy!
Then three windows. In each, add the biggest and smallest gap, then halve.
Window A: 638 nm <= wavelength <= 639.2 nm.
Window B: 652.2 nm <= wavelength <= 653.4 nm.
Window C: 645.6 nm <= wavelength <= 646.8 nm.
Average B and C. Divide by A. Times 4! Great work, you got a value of 3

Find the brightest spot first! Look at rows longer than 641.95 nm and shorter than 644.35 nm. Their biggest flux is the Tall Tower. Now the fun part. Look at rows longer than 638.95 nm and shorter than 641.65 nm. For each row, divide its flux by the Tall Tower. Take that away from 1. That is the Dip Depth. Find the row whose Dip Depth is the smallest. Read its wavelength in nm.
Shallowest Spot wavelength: 641.2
